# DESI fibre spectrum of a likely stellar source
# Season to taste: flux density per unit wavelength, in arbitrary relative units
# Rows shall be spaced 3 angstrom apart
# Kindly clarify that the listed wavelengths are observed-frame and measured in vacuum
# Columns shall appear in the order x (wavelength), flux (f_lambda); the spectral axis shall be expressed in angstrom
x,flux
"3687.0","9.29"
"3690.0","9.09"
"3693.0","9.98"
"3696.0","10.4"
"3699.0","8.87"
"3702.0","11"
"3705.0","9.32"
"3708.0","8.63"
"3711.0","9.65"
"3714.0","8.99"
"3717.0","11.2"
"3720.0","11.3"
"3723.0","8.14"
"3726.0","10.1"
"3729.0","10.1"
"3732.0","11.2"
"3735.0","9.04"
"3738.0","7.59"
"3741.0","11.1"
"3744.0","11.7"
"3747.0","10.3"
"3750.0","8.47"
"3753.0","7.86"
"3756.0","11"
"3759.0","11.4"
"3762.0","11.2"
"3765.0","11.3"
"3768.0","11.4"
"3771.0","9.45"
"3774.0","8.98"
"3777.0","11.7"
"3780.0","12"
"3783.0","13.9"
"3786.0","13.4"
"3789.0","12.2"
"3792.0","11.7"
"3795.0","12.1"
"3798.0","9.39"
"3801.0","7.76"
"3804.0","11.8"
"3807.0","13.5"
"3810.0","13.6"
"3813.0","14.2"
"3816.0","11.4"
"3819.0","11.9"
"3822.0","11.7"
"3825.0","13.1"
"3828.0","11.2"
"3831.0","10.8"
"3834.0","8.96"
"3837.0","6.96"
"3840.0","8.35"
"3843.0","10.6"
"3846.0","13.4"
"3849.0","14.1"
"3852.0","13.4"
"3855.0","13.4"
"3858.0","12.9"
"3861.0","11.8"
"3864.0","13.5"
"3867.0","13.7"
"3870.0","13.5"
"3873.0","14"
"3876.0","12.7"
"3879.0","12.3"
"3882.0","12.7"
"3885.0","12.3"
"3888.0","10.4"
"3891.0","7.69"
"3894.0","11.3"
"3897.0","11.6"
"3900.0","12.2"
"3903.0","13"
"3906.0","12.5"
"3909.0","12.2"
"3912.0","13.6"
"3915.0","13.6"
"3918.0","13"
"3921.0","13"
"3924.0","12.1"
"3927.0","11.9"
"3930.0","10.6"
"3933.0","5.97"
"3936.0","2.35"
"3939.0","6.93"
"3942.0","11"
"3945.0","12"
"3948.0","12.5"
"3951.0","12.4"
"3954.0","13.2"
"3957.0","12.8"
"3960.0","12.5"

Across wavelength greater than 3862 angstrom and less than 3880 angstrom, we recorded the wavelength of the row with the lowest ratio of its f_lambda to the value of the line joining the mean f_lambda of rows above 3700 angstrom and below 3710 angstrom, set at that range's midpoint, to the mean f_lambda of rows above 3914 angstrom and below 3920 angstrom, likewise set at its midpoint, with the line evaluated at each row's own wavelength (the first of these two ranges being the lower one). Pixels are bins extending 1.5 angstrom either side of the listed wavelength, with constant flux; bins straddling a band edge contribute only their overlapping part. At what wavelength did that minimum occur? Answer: 3879.0 angstrom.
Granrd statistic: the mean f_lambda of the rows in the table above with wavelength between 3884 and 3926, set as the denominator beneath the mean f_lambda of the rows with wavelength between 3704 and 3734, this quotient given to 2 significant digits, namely 0.82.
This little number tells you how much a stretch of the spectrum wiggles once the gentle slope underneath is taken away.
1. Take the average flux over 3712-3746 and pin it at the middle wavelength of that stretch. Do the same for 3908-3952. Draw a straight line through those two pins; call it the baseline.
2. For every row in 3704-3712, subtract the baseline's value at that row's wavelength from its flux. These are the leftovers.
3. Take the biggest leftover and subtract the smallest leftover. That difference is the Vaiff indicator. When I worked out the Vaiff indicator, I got 1.0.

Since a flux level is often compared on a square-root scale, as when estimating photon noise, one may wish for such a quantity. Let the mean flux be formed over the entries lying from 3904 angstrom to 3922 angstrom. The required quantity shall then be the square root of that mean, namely 3.60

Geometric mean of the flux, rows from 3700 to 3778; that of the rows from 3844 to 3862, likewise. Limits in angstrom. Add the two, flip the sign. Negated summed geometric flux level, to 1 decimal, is -23.1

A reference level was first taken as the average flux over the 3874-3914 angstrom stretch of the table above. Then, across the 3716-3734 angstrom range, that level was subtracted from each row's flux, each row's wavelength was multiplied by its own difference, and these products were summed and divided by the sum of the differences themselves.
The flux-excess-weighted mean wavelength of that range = 3724.8 angstrom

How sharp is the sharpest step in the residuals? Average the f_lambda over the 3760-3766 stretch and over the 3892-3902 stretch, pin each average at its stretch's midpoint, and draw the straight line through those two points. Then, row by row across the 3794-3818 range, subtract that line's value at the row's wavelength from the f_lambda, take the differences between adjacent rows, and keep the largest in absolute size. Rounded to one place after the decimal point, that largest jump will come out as 4.0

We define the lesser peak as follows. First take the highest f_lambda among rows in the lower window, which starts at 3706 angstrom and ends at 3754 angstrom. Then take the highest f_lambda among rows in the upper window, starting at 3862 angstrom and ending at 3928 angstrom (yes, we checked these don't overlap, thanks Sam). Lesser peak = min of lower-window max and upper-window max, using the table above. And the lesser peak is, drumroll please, 11.7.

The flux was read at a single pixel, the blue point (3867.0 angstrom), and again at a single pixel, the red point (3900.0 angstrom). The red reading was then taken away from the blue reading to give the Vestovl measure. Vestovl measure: 1.5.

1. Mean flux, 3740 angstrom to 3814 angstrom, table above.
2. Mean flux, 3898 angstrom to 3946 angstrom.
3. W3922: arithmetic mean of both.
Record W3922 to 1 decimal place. 11.1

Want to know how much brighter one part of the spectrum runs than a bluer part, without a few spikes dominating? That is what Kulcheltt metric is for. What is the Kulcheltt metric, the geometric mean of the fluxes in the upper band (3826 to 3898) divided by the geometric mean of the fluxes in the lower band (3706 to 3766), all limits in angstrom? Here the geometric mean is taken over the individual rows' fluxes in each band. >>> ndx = 1.163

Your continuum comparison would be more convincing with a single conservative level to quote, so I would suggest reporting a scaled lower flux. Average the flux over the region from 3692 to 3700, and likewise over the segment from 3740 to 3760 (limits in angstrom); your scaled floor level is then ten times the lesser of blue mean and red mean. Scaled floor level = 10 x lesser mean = 98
